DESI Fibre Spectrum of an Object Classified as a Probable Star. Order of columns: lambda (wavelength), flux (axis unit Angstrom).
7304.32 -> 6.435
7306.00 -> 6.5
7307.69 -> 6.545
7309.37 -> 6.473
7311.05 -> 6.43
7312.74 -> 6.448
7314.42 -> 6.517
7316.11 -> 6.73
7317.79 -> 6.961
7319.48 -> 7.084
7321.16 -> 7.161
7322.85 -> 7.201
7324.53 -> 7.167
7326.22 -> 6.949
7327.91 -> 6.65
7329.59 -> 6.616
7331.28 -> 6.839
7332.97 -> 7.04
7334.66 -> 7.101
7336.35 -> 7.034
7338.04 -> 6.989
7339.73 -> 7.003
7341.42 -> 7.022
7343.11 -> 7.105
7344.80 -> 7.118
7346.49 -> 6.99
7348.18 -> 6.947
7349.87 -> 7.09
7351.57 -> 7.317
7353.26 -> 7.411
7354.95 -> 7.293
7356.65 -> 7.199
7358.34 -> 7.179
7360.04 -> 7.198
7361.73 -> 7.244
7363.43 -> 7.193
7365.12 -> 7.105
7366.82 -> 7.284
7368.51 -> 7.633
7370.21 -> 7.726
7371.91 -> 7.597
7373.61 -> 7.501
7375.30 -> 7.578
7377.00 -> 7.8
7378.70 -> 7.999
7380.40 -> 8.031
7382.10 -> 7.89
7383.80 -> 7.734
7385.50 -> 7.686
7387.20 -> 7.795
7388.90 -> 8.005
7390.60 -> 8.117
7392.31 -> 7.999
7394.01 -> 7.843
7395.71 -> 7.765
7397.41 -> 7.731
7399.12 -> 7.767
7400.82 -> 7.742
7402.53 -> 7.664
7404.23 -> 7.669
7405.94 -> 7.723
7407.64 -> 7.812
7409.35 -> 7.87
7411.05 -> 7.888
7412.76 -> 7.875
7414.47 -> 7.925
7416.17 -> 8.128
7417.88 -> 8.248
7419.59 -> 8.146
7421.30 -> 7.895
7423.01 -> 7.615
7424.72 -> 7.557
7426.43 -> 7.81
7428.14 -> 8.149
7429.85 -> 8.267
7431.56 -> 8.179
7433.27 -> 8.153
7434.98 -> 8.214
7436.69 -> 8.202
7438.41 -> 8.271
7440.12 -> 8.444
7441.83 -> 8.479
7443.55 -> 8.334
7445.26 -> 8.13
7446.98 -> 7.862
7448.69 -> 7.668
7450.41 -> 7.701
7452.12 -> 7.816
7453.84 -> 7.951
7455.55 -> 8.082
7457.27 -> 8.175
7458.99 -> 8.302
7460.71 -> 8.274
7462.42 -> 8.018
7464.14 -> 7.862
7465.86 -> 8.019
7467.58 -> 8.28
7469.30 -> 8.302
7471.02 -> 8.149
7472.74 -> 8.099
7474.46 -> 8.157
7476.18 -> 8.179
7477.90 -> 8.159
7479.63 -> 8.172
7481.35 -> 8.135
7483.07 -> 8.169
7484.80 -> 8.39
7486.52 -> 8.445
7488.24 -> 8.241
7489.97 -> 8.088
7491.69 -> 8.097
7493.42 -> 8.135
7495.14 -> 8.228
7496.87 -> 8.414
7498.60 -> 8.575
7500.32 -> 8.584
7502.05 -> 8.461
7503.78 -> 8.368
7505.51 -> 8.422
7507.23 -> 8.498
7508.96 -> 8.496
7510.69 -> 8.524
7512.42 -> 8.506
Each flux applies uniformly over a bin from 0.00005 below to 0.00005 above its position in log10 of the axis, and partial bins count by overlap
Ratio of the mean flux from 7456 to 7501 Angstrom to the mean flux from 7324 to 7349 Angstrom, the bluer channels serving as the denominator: 1.179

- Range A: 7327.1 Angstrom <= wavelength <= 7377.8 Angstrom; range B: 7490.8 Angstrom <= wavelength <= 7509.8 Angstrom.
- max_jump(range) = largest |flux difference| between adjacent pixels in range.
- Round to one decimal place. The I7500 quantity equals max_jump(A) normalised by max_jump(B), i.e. 1.9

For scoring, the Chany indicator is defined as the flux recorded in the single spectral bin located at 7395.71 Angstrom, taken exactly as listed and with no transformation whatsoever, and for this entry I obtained 7.765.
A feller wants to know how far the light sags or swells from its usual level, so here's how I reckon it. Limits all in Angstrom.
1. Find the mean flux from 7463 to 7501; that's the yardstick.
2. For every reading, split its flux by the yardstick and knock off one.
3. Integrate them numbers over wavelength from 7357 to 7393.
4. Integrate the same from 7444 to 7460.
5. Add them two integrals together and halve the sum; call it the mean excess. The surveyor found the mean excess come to -1.5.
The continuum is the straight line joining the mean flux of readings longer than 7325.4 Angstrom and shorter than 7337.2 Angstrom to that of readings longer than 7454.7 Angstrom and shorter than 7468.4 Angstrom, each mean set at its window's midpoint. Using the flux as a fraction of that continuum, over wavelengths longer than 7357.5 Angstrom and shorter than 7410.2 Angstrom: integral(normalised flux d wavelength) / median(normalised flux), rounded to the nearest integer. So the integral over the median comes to 53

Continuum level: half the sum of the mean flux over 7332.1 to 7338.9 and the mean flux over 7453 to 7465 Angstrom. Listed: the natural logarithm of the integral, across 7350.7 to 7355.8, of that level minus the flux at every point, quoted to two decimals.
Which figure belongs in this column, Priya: 0.15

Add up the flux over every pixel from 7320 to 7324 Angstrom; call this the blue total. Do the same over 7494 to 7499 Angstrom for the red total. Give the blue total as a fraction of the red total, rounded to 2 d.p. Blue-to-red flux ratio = 0.57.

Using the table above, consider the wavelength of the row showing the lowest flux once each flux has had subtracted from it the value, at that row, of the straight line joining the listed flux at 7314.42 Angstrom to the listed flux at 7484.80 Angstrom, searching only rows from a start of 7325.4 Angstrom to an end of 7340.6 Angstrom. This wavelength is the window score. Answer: 7329.59 Angstrom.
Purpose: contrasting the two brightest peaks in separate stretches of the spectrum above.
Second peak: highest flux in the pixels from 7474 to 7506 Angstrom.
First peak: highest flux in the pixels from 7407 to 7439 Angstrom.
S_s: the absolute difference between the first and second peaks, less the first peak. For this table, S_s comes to -8.0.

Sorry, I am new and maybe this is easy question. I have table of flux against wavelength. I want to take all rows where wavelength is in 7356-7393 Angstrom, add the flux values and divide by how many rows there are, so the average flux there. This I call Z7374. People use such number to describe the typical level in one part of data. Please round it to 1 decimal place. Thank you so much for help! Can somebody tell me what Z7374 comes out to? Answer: 7.6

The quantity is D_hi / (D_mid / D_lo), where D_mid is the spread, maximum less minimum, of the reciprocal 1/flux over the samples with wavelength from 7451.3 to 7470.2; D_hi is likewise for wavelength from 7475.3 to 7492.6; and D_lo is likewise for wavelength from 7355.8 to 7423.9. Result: 0.014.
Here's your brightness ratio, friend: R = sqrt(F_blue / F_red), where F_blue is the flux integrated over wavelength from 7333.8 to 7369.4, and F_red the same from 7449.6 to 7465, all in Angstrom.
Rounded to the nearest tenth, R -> 1.4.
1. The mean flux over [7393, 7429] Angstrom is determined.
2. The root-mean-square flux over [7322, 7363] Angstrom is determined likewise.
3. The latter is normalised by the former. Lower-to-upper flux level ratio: 0.90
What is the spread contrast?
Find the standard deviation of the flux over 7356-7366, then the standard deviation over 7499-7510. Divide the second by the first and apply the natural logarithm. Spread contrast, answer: 0.5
